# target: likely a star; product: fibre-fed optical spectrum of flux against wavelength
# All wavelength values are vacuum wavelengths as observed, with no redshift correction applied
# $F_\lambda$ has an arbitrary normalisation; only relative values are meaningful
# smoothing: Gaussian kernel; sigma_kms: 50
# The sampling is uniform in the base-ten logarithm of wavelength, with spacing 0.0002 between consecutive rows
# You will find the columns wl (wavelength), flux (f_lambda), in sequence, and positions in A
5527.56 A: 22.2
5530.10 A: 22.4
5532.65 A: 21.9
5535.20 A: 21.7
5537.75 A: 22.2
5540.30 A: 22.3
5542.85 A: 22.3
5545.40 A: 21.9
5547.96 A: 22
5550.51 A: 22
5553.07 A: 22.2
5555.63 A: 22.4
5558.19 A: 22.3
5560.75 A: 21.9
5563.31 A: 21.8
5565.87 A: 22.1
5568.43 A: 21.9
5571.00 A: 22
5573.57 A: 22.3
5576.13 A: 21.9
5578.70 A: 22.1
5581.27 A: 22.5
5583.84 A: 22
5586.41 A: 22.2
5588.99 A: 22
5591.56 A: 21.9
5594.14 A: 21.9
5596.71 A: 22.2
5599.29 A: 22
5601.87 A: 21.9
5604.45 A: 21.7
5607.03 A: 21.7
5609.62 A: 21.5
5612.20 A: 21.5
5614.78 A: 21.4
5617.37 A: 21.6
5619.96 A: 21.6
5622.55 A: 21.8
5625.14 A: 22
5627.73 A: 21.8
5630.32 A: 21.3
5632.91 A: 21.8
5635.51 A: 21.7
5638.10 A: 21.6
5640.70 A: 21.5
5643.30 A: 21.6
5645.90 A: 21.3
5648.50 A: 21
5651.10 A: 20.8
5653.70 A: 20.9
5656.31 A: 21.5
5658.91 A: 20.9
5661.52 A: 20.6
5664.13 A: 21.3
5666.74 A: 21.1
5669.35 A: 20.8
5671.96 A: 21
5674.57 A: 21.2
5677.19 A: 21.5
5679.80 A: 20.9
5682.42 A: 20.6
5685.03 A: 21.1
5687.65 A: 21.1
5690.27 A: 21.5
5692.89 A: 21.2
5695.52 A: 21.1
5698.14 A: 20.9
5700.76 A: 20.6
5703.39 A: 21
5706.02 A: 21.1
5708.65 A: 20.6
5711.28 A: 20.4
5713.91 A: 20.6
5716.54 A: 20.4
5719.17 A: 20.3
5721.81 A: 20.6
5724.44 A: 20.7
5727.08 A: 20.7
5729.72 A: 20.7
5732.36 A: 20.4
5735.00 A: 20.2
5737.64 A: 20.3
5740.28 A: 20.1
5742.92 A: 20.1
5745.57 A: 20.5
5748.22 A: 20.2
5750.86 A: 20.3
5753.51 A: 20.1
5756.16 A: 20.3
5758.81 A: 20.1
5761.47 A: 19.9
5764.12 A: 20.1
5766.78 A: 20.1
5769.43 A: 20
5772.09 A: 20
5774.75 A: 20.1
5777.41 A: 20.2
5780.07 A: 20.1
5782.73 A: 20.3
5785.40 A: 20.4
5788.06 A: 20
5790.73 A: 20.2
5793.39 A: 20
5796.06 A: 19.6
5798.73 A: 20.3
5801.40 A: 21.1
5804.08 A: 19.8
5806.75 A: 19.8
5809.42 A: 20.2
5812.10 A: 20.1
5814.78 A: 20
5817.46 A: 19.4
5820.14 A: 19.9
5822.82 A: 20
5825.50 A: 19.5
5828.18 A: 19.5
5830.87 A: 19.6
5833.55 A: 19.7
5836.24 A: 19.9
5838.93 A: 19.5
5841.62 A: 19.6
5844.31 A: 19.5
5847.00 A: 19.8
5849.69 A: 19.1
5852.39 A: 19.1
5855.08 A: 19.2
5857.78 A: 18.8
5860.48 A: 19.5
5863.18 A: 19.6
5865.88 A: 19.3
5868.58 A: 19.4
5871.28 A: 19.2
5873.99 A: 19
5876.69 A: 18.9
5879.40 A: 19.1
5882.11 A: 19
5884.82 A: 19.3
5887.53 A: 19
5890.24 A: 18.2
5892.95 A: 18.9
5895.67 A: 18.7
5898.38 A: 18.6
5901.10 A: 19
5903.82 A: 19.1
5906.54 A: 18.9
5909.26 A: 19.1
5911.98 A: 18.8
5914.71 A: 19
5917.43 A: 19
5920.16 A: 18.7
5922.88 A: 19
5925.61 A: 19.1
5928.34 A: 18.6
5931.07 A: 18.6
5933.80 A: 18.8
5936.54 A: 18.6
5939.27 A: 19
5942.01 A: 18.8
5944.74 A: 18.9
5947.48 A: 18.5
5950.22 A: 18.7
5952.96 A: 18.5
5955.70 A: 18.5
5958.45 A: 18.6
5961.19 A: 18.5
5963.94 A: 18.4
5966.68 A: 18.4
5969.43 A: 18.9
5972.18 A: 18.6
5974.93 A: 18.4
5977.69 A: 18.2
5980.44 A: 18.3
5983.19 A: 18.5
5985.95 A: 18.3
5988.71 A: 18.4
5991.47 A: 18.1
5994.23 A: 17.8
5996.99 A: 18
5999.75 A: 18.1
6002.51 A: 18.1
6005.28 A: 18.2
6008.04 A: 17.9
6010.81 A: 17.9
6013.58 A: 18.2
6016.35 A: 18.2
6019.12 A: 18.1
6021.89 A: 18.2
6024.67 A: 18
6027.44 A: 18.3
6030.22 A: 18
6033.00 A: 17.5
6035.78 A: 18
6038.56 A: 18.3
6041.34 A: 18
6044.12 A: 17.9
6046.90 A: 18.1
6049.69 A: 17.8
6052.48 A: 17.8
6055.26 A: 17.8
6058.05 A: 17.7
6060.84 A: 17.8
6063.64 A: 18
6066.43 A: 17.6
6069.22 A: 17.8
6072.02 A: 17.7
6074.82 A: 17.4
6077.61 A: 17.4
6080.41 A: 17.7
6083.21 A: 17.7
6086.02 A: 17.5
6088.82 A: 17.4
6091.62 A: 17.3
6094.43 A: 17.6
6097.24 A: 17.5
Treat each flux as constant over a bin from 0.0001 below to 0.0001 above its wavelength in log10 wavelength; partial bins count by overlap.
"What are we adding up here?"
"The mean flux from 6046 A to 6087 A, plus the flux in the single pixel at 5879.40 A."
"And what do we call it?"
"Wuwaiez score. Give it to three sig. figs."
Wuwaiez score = 36.8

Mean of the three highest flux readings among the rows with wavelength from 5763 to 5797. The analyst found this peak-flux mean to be 20.3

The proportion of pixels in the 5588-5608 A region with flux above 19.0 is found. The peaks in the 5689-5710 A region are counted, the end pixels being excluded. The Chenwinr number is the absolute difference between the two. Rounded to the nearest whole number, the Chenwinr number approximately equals 0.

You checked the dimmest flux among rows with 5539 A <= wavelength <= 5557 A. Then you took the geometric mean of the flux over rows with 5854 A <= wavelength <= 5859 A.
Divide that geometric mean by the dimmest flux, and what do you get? 0.87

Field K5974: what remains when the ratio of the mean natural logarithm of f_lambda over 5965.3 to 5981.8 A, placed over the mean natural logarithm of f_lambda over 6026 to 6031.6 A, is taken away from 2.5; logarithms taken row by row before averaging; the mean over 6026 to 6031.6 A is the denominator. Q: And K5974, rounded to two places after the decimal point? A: 1.49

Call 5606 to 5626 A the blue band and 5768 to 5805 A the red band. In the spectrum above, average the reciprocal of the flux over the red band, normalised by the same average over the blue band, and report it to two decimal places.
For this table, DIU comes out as 1.07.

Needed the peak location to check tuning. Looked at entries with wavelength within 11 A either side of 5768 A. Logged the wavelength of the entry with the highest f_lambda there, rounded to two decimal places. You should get 5777.41 A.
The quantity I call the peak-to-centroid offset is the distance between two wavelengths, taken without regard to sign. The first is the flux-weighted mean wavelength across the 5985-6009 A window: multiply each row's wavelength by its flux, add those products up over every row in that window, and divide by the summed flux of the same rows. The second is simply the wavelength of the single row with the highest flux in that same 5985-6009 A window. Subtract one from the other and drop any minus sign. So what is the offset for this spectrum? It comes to 8.3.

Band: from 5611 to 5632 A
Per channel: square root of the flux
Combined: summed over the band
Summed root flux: 37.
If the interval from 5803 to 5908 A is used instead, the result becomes 172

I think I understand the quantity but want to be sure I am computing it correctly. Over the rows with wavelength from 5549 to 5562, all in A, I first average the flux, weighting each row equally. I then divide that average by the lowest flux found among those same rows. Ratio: 1.01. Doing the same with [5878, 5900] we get 1.04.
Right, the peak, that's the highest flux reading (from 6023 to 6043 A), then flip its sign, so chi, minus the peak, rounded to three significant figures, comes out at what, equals -18.3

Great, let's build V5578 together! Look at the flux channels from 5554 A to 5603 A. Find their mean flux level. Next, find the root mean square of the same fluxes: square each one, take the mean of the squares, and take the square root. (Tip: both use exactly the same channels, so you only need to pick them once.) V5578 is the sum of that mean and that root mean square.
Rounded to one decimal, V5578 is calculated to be 44.1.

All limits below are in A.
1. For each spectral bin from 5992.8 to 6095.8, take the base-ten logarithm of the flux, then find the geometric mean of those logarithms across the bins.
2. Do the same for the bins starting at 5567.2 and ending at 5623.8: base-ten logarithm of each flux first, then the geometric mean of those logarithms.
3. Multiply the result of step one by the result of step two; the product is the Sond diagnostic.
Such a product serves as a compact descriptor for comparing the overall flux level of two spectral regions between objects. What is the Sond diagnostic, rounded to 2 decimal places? 1.68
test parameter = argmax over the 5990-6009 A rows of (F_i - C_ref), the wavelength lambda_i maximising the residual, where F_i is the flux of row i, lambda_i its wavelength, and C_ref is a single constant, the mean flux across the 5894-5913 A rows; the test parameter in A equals 6005.28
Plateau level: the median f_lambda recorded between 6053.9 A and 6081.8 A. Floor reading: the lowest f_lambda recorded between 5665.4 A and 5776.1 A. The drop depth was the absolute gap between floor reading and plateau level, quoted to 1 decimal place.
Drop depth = 2.2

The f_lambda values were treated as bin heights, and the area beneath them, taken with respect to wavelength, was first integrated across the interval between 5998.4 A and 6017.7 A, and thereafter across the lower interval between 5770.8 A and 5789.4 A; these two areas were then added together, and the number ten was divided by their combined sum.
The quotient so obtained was 0.0138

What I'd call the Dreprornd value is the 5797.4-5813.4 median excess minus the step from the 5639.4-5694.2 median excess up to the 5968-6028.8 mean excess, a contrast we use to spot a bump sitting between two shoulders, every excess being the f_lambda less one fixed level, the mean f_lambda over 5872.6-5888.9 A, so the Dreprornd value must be 3.99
